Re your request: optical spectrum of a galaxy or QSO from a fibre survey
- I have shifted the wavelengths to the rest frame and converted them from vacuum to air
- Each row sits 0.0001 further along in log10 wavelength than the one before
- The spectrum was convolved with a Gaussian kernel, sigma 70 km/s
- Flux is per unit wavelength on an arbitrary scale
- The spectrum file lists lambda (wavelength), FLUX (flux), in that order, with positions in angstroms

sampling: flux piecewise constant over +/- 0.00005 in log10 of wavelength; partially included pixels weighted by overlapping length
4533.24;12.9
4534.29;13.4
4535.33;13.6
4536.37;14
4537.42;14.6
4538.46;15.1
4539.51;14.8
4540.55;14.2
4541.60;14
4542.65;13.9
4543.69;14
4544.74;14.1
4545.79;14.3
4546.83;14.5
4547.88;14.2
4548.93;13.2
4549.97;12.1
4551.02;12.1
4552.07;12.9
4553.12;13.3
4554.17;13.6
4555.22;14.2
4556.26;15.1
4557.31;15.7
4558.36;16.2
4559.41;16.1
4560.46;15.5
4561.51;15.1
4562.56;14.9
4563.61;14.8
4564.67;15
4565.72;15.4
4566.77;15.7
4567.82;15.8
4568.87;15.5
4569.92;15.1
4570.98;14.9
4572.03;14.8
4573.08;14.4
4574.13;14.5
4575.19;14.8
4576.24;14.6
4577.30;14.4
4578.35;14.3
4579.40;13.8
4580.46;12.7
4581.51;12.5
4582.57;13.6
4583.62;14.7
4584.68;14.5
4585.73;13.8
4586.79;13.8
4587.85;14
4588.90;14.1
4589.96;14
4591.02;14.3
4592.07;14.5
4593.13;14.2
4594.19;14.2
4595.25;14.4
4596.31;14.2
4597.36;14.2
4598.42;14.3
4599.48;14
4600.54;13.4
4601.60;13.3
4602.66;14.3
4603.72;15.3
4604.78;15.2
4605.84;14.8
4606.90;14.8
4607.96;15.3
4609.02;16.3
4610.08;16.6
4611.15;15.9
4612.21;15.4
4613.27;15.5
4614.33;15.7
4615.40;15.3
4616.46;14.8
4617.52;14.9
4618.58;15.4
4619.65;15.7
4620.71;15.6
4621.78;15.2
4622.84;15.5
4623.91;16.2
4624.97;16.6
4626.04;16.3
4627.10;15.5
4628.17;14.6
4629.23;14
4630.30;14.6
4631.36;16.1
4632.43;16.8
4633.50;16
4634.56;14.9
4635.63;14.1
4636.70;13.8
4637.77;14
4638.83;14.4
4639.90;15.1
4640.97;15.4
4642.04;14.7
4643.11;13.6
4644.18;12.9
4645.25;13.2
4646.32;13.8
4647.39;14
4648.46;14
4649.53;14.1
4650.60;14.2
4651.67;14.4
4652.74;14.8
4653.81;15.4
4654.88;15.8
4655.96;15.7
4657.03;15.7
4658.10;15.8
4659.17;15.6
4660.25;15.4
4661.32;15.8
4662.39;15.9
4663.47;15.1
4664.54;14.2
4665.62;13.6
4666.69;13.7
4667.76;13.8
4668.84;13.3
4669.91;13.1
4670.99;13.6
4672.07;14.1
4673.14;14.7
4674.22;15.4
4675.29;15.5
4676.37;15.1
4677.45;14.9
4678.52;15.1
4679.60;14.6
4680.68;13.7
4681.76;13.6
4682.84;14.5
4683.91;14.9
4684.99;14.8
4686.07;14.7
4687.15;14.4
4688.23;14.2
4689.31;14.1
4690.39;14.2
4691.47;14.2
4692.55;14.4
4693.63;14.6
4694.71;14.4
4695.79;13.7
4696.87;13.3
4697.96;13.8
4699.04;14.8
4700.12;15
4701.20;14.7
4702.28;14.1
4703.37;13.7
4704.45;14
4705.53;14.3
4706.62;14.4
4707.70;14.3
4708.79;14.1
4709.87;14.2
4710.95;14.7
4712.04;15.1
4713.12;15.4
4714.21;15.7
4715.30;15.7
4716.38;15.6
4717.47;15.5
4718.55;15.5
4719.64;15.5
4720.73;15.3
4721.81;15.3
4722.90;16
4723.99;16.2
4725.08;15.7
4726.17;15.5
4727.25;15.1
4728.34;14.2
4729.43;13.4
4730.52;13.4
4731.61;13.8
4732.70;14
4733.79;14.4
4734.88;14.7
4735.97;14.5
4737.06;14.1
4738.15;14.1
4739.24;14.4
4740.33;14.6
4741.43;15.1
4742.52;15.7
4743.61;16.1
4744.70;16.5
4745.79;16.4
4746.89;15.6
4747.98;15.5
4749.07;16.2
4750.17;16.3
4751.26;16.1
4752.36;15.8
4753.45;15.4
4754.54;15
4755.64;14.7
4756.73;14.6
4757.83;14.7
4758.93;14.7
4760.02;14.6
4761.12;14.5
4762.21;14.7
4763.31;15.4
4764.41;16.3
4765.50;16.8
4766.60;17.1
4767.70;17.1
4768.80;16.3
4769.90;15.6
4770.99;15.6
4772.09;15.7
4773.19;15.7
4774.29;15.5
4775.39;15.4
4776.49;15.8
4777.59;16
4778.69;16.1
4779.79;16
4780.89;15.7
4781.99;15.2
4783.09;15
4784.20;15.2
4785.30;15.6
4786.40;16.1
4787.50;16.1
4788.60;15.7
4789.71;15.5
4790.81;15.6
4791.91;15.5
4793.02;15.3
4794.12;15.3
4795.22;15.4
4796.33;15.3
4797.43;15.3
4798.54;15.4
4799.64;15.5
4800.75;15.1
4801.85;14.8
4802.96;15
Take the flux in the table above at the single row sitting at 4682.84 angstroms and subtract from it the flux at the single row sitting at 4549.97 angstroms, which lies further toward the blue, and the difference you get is 2.4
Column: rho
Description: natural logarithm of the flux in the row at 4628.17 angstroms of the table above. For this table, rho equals 2.68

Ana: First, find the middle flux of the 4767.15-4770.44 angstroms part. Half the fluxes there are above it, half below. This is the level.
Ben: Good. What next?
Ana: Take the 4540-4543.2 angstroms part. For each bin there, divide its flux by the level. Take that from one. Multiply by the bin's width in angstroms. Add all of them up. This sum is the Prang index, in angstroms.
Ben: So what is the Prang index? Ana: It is 0.44 angstroms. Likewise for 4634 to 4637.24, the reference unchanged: 0.40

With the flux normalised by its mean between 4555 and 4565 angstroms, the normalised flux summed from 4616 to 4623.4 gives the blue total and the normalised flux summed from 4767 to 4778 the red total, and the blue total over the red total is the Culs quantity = 0.67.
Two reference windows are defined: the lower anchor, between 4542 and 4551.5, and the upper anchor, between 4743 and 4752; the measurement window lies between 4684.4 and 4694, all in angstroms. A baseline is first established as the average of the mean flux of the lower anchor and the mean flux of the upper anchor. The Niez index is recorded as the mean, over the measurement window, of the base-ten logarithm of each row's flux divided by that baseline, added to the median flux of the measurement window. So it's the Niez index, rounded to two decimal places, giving 14.39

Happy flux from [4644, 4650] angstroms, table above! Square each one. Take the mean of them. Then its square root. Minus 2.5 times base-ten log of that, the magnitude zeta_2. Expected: -2.84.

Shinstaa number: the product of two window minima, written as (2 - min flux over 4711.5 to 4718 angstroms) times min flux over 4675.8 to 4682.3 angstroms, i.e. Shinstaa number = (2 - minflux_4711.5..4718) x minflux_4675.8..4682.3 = -178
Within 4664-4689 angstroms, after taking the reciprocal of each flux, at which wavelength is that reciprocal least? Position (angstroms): 4675.29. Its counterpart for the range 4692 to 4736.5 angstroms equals 4723.99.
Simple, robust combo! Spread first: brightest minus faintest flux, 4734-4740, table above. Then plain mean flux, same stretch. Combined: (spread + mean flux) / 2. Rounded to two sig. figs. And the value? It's 7.5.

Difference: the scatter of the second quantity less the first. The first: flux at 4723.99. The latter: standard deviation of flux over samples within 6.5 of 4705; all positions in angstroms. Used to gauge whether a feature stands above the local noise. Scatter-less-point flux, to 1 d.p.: -15.8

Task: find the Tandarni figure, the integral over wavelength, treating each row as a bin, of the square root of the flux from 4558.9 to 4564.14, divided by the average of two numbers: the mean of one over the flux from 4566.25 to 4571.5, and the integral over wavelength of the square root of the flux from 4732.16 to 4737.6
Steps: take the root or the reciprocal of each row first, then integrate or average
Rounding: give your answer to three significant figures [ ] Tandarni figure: 1.98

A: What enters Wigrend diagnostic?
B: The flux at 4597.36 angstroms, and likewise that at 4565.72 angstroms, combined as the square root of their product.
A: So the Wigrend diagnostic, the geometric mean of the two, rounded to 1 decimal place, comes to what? 14.8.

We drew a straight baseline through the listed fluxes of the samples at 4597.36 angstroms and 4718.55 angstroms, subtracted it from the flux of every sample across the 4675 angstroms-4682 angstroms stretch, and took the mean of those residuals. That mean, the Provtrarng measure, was -0.4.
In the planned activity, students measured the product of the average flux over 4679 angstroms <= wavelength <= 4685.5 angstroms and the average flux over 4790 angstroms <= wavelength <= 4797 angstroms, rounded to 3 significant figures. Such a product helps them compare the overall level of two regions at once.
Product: 221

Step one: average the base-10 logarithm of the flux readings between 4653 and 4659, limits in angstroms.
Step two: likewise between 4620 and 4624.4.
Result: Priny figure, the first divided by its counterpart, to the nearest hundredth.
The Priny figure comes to 1.00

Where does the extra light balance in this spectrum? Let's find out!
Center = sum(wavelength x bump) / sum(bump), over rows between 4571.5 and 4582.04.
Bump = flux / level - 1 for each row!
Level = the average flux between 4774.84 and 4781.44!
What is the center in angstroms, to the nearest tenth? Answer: 4577.9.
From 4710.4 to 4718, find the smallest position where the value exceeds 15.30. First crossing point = 4713.12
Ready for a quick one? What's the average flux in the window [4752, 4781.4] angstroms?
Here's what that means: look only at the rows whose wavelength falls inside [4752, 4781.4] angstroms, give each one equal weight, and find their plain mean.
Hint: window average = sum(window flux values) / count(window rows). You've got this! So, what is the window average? 15.6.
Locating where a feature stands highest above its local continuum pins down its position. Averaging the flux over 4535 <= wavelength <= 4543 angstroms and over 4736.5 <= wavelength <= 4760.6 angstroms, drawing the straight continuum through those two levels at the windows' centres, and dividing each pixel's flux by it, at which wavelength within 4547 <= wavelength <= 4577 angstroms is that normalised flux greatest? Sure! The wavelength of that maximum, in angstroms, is 4558.36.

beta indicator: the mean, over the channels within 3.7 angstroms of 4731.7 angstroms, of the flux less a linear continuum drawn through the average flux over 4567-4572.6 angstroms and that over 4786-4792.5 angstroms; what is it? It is -1.6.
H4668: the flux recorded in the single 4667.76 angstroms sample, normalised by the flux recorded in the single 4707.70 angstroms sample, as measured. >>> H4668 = 0.97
